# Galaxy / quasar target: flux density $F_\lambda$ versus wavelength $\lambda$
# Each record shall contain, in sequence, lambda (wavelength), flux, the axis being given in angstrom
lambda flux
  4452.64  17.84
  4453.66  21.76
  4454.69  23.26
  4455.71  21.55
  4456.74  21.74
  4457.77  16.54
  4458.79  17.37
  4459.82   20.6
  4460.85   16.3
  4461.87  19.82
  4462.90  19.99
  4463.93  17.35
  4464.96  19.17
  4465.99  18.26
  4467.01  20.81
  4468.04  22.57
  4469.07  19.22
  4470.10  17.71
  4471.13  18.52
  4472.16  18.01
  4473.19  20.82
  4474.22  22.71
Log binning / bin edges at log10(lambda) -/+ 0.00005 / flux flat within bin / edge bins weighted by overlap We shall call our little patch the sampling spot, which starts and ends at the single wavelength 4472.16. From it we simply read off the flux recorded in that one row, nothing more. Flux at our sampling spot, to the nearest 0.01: 18.01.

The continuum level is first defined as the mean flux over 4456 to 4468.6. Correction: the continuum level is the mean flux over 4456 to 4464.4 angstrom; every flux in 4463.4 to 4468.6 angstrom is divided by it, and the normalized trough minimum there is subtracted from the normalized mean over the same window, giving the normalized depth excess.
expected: 0.12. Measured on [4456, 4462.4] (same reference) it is 0.13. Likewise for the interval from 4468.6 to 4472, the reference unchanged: 0.04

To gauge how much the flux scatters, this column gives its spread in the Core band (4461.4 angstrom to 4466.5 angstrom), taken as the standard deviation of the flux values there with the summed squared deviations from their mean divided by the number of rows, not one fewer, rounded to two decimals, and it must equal 0.99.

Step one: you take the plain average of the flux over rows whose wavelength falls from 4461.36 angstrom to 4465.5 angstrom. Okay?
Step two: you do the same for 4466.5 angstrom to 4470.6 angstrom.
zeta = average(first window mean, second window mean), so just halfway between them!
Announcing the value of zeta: 19.6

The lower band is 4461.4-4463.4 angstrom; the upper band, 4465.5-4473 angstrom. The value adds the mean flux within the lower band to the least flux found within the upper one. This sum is 37.6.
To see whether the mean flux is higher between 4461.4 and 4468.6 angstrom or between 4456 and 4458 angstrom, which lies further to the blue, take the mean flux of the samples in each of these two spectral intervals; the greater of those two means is 19.7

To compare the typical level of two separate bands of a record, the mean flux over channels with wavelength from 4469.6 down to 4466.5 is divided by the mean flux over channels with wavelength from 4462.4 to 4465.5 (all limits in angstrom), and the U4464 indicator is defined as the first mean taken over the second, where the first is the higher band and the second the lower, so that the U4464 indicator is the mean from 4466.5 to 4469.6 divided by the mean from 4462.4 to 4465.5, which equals 1.11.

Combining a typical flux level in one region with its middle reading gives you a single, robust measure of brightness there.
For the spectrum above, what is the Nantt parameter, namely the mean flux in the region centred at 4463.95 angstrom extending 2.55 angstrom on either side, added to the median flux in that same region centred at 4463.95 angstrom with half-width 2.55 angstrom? 38.1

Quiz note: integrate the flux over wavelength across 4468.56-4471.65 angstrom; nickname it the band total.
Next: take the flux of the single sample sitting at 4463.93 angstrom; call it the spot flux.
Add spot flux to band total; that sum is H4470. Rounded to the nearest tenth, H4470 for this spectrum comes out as 74.4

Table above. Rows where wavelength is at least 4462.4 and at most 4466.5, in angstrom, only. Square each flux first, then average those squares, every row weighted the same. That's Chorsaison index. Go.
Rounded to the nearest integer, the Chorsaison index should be 350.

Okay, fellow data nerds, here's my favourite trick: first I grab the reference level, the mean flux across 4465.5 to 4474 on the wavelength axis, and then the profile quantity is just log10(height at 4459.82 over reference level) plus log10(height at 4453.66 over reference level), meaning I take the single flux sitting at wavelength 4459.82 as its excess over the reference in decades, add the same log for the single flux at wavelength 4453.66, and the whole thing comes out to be 0.07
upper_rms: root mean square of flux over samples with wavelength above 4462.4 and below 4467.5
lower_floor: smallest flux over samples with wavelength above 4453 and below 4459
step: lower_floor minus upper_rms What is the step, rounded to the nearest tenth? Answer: -2.6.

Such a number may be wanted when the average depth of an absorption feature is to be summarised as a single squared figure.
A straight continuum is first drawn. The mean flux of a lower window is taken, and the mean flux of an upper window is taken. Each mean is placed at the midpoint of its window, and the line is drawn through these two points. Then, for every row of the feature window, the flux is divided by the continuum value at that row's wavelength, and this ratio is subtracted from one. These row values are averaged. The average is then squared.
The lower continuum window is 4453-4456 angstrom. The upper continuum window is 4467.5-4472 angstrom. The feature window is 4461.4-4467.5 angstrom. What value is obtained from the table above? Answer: 0.003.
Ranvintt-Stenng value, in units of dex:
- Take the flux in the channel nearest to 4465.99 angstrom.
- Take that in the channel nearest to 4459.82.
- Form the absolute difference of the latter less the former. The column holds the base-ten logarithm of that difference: 0.37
